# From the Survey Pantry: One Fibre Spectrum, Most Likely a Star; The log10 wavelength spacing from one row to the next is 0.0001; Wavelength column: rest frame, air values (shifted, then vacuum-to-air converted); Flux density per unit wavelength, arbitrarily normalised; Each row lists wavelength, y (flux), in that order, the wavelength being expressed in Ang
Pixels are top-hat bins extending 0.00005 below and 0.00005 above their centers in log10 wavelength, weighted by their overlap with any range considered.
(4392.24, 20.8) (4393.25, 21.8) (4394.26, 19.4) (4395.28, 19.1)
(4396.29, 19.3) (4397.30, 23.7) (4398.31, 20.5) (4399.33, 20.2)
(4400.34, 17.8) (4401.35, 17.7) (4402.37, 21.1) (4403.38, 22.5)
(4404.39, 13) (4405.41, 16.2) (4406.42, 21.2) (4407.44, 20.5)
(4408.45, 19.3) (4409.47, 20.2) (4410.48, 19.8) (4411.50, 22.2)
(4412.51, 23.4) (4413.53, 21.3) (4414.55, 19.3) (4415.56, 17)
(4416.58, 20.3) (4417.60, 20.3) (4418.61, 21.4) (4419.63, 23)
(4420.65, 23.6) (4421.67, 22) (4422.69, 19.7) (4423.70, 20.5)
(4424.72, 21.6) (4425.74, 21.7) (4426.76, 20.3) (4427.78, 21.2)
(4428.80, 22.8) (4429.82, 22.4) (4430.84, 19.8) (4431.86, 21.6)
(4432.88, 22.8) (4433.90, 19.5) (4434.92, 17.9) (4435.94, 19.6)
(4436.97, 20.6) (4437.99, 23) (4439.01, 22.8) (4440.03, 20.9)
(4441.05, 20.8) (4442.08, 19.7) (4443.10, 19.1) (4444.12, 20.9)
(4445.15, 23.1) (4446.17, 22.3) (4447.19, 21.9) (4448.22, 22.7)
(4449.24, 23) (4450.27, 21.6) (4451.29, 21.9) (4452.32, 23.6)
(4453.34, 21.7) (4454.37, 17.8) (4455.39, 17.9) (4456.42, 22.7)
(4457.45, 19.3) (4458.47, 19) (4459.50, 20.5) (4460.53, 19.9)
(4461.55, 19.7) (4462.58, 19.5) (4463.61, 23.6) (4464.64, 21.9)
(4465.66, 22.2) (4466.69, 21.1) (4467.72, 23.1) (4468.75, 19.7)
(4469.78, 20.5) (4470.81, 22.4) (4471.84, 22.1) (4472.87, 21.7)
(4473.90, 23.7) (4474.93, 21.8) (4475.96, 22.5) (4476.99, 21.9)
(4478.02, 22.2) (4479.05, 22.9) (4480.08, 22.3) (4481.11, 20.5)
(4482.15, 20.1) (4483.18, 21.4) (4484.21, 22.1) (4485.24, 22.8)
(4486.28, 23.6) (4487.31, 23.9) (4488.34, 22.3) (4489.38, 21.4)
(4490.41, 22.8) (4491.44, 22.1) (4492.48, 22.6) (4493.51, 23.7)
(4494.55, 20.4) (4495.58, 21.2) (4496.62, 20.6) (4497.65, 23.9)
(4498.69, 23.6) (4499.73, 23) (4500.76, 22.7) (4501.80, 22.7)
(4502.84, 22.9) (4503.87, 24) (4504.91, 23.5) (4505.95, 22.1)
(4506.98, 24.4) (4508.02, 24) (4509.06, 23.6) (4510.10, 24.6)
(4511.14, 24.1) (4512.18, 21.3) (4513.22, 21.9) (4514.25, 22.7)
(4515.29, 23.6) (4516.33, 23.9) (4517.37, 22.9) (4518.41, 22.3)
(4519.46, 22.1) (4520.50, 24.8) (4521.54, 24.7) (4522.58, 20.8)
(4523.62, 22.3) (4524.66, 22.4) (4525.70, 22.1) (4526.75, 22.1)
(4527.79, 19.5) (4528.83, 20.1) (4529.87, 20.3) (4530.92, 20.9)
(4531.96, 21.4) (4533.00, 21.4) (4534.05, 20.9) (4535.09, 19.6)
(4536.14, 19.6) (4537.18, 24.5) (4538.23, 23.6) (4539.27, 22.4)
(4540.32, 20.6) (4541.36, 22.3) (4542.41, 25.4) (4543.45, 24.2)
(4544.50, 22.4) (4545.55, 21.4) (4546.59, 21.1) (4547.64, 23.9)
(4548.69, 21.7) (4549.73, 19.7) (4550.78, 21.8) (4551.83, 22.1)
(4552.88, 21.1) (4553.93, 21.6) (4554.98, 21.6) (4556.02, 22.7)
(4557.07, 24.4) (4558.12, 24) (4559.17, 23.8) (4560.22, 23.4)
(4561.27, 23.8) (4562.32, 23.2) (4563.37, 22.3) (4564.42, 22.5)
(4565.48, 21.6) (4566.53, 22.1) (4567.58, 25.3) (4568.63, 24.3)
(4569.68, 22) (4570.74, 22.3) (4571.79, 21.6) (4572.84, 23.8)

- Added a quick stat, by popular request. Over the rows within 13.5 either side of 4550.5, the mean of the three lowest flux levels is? 20.5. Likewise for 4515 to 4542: 19.6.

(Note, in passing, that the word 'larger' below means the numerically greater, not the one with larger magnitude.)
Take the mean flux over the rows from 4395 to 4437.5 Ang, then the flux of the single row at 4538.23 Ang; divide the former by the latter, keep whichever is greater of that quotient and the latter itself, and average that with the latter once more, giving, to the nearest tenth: 23.6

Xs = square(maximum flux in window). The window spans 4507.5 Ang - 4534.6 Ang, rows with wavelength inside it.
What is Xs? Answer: 615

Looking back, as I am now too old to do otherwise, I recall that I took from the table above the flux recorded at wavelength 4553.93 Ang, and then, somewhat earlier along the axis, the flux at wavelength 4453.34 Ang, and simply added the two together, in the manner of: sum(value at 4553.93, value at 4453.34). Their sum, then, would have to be 43.3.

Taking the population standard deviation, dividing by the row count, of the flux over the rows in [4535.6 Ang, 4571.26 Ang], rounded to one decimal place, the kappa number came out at 1.4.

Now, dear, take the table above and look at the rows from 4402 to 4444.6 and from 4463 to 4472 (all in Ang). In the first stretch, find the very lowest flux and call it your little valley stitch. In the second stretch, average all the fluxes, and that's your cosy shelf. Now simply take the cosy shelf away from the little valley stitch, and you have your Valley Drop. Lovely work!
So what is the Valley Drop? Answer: -8.8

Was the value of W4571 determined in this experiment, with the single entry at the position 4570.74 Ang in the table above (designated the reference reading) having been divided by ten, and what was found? 2.23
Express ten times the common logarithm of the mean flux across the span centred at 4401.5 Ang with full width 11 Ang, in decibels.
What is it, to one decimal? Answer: 12.9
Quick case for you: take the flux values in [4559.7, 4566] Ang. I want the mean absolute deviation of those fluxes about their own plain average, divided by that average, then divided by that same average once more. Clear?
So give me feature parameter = 0.0013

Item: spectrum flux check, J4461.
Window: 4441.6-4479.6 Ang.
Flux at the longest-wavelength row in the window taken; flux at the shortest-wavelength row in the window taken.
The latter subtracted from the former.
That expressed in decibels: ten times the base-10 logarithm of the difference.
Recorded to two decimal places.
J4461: 5.05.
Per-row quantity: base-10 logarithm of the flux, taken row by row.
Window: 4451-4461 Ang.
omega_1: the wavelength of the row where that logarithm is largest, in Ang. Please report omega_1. 4452.32 Ang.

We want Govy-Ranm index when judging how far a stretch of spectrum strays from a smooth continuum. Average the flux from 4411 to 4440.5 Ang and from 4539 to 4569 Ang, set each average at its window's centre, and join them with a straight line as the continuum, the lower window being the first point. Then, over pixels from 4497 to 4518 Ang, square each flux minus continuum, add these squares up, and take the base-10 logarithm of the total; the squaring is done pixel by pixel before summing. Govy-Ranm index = 1.63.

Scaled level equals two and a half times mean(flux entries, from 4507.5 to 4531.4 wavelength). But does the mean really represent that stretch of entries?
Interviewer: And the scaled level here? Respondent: 56.2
